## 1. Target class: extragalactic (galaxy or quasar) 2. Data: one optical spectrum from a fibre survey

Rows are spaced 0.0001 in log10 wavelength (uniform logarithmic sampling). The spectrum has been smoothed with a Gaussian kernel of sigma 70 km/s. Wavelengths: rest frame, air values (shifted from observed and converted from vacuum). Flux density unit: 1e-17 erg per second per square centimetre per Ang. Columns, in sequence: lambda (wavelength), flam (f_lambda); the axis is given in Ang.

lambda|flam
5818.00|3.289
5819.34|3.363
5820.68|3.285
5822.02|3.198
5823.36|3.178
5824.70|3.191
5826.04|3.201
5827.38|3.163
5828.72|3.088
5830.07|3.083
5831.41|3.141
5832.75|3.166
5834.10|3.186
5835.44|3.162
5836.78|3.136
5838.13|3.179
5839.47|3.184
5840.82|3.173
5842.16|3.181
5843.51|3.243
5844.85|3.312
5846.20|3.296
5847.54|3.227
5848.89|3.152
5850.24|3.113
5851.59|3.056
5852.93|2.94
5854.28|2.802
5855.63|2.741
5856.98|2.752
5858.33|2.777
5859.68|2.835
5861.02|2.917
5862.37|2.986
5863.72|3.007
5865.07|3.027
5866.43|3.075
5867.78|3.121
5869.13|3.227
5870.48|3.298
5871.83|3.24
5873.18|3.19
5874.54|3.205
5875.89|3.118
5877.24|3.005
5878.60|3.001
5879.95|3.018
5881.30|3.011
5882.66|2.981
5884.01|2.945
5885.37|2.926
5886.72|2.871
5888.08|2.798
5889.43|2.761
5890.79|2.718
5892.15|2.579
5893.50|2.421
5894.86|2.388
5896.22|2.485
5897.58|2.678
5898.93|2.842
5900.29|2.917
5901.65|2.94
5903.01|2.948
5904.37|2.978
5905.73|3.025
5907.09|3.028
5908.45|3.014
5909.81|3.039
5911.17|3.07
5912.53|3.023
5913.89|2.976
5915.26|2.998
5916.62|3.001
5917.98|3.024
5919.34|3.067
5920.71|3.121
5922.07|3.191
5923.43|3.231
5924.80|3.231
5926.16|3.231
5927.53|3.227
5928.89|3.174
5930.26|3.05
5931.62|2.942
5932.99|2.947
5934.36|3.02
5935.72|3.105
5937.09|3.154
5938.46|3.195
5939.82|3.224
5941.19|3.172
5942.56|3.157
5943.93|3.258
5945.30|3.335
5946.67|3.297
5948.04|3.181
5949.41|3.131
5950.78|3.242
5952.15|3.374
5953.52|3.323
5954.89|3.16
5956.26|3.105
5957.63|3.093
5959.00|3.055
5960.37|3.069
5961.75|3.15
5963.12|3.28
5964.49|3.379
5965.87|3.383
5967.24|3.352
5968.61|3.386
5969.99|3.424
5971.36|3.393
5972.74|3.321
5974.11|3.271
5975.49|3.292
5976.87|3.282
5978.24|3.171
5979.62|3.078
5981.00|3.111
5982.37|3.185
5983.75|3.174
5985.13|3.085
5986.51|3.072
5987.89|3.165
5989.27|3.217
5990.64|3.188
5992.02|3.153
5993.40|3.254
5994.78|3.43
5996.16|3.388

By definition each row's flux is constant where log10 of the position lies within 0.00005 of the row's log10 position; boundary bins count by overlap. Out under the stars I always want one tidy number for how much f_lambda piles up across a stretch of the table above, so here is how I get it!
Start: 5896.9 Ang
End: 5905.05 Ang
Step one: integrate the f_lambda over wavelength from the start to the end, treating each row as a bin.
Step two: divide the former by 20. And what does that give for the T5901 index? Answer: 1.18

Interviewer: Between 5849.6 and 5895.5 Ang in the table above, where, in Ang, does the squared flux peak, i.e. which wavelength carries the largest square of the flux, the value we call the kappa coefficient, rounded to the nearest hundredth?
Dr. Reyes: 5870.48 Ang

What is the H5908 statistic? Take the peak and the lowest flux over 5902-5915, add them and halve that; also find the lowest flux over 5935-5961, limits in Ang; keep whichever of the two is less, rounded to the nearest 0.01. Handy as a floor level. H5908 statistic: 3.01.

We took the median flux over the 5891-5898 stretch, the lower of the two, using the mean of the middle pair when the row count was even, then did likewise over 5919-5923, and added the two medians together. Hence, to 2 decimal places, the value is 5.61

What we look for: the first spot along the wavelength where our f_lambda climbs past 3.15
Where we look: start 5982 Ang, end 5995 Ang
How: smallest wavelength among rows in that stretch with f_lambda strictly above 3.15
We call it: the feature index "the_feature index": 5982.37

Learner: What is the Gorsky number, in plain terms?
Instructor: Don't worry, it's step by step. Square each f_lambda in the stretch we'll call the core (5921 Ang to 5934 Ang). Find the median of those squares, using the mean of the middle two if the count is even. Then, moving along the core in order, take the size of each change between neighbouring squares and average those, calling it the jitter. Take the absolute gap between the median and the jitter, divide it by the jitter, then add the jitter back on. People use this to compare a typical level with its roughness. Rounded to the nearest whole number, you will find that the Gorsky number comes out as 39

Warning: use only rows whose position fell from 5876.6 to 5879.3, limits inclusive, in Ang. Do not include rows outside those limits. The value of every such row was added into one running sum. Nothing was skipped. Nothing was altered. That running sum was 6.01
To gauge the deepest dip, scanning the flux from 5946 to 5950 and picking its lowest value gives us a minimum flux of 3.131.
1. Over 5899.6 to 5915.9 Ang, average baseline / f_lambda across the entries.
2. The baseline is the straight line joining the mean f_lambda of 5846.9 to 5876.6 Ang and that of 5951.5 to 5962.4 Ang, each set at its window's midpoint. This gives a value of 1.03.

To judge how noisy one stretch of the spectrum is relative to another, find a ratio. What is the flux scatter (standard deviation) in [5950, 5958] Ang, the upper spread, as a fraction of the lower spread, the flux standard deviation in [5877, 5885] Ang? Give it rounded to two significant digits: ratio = 4.3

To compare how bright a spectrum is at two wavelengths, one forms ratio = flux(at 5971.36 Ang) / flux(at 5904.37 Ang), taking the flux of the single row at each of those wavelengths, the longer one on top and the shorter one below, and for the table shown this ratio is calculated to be 1.14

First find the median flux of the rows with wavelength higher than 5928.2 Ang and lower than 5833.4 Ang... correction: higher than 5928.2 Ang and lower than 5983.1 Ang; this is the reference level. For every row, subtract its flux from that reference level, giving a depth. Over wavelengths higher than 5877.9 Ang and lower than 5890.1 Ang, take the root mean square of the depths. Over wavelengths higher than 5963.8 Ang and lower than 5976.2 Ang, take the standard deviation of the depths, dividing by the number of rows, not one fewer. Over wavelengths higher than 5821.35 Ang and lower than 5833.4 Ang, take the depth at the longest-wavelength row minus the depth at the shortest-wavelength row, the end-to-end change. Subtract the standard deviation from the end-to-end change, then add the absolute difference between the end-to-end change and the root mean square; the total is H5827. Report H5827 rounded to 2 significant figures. 0.23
